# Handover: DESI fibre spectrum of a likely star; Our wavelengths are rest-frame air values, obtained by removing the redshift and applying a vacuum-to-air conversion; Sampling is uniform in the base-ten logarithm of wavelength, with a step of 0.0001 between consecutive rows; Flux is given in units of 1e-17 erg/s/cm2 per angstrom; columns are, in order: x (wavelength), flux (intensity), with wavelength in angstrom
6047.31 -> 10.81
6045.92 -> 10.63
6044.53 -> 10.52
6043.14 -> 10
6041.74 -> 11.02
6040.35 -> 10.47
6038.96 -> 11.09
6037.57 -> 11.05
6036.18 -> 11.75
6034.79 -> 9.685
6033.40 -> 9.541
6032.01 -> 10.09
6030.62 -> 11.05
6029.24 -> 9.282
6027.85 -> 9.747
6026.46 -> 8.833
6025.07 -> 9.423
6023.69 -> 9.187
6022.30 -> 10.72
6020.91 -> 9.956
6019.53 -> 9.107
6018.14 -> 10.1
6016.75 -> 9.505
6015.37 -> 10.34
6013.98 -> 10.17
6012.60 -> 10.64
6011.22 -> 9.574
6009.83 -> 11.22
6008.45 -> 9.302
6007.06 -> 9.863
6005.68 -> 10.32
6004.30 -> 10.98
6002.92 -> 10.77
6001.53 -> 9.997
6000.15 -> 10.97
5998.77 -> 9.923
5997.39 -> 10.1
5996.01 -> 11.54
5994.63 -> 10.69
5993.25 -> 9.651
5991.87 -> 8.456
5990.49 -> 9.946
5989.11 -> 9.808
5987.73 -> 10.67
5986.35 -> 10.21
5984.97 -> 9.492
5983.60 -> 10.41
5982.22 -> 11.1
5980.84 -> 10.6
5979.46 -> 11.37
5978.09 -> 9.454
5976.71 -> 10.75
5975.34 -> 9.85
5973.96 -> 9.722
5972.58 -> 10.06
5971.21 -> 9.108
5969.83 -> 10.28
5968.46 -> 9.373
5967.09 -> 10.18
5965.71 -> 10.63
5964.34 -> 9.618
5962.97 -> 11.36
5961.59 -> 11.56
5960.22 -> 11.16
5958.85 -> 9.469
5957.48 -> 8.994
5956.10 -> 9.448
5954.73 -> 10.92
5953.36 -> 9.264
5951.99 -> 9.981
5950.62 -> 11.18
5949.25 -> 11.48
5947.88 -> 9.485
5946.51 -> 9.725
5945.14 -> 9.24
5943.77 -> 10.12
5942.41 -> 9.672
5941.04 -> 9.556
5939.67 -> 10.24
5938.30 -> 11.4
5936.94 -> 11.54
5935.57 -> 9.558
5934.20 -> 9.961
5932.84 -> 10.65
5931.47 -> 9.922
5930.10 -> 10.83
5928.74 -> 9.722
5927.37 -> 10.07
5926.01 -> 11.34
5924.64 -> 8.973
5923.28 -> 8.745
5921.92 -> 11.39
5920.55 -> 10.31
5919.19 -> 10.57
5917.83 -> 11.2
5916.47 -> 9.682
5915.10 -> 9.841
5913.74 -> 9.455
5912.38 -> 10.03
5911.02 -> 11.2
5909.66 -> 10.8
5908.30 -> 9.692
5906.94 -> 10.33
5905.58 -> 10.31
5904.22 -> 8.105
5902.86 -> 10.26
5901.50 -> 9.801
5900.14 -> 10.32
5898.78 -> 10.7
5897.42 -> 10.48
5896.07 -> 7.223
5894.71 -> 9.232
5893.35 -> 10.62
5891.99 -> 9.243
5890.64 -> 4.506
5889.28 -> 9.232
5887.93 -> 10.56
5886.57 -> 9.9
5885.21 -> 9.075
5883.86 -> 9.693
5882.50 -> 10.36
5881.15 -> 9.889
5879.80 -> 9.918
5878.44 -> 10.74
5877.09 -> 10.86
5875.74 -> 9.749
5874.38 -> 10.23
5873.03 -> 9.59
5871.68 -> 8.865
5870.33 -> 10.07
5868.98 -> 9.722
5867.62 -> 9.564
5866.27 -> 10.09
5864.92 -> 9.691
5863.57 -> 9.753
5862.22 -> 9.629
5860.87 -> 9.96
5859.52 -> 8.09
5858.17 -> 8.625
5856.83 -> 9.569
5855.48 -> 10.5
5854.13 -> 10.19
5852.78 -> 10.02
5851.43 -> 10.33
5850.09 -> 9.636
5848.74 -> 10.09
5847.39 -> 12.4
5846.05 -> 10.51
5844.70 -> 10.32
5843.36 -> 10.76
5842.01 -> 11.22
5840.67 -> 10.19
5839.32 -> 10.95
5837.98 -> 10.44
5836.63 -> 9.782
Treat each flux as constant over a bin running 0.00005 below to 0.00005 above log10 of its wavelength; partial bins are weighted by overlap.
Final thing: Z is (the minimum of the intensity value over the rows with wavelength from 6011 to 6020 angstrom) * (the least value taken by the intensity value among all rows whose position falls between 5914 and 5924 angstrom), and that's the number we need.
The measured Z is 80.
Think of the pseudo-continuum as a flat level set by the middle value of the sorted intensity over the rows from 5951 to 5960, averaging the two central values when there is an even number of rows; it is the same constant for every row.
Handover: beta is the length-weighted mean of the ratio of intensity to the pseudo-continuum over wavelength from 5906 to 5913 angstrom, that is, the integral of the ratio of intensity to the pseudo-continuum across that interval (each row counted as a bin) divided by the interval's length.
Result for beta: 1.101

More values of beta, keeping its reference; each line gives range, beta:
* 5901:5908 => 1.031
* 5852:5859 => 1.031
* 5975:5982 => 1.108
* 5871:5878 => 1.046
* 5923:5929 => 1.040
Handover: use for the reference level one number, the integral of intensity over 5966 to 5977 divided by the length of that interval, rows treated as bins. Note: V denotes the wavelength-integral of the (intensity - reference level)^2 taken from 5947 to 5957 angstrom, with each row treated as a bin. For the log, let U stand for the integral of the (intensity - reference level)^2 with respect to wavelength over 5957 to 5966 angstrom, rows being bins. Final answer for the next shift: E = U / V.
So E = 1.3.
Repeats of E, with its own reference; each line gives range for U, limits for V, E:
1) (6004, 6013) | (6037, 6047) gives 0.7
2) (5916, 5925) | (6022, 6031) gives 1.7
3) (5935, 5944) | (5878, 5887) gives 3.5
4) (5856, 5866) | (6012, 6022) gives 2.9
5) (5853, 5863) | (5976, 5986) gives 1.0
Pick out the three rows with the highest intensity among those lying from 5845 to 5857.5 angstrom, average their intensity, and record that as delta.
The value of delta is 11.1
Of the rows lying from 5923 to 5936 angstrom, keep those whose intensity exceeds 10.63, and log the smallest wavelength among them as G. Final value 5926.01 angstrom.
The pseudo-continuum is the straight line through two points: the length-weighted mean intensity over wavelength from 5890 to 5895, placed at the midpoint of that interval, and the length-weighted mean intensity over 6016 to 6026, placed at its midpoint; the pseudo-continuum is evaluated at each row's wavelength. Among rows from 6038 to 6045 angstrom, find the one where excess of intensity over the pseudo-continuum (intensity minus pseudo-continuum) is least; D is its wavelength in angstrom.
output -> 6043.14 angstrom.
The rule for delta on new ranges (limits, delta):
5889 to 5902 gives 10.6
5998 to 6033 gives 11.1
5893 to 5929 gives 11.3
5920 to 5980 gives 11.5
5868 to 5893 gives 10.7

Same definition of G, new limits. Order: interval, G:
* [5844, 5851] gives 5847.39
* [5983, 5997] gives 5987.73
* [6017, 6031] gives 6022.30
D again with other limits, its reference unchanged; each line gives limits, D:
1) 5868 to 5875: 5871.68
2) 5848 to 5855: 5850.09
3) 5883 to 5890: 5885.21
